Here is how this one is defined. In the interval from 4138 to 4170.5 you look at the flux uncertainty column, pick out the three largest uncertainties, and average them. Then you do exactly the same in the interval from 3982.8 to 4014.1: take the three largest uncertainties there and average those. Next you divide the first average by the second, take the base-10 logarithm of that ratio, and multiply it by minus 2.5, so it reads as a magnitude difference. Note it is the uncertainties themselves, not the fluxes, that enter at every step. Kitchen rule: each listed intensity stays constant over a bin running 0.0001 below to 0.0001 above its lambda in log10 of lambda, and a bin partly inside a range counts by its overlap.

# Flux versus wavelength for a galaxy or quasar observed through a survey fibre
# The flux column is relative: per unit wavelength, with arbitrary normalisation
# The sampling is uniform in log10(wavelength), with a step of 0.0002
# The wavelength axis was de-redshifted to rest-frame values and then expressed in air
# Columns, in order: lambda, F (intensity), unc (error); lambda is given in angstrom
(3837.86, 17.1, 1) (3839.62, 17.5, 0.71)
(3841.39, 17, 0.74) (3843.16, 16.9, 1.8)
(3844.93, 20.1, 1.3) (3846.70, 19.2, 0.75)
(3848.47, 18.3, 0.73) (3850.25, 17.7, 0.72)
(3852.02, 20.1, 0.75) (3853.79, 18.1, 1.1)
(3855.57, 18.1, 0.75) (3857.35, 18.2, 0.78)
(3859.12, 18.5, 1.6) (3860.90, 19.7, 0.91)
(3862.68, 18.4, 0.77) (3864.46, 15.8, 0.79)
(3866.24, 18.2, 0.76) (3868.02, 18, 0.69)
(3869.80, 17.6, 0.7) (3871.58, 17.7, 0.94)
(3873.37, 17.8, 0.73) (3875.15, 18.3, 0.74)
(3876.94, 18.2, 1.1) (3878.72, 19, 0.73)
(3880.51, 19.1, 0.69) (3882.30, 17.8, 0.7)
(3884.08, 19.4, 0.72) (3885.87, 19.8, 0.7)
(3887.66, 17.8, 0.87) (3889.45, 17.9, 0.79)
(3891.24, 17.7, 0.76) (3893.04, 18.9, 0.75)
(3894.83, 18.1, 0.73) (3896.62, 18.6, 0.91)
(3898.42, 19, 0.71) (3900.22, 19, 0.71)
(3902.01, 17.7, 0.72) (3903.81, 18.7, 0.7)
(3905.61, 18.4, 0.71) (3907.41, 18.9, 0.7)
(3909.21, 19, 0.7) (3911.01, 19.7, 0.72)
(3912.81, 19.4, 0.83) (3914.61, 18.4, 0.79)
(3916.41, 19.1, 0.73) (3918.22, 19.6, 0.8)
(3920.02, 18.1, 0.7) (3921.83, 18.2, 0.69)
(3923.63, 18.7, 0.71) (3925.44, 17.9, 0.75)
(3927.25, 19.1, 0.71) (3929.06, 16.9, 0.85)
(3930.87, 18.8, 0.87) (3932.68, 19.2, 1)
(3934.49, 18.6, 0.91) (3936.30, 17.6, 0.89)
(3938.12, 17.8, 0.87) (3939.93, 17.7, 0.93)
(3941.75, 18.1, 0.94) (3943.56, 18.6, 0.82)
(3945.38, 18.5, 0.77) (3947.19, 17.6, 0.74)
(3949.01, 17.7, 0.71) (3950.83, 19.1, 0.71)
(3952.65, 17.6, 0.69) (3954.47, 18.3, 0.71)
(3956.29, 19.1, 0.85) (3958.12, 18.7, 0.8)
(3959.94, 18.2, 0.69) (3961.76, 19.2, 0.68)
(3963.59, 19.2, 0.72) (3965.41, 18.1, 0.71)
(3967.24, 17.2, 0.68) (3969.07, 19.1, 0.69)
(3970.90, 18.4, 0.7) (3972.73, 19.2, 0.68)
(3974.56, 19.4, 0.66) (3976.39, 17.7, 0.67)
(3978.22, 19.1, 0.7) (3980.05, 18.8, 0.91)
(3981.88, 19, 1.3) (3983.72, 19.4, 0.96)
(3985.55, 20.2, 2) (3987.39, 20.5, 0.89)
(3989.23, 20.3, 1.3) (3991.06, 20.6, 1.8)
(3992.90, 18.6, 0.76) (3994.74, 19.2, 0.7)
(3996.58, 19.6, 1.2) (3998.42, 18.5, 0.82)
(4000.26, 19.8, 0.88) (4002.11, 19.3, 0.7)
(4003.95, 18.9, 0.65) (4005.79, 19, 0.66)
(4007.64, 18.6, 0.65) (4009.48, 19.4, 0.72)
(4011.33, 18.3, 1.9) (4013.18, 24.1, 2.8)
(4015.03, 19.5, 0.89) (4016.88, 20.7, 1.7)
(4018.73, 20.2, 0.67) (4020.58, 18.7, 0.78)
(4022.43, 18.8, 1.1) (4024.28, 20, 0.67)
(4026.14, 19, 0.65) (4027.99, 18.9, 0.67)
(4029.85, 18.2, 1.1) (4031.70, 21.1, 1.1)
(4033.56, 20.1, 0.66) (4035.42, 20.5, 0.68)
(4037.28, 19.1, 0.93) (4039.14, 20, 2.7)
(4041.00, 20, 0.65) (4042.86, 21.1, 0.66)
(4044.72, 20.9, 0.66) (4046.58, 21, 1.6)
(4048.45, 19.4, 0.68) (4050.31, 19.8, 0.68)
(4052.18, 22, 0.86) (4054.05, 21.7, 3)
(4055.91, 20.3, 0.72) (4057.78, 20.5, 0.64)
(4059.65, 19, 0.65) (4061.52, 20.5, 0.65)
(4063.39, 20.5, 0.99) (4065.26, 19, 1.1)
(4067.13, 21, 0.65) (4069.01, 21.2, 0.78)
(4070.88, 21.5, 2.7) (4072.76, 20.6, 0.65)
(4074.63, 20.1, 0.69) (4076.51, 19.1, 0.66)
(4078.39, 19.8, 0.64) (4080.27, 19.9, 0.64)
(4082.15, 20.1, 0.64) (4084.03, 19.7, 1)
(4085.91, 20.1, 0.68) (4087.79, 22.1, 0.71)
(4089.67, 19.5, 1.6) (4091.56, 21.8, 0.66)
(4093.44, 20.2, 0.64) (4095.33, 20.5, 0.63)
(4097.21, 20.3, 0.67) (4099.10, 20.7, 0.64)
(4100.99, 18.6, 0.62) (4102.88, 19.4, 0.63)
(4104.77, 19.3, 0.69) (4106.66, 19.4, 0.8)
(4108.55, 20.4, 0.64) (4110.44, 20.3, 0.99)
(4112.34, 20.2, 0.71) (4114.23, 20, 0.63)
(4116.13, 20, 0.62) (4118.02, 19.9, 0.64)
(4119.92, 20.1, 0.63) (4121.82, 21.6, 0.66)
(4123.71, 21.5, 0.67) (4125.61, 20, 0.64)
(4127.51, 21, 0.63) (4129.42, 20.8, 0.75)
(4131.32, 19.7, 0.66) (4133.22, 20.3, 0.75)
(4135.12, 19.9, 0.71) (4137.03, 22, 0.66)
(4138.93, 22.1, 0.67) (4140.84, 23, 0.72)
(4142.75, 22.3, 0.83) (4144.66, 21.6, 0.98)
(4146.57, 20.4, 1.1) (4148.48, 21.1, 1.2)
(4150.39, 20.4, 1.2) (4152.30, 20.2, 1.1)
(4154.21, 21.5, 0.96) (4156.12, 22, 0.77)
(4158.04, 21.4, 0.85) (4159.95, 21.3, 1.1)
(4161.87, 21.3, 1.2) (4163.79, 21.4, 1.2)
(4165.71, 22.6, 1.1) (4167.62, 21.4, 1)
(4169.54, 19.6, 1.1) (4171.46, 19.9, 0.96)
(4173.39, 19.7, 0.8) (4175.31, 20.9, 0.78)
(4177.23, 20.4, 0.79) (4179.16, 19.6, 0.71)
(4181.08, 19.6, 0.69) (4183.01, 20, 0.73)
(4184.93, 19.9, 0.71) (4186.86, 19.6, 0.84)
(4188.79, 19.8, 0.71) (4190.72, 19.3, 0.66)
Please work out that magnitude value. 0.67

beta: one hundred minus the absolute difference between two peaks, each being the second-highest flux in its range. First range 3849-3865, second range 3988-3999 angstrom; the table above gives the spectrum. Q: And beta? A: 99.4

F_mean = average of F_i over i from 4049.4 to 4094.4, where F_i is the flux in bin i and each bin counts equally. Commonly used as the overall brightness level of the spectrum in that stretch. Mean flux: 20.4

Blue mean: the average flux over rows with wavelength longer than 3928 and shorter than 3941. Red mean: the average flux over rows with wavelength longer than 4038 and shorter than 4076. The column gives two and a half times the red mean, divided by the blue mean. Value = 2.83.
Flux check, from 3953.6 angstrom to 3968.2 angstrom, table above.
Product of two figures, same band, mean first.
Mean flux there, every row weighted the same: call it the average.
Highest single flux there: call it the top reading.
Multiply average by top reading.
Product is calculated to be 355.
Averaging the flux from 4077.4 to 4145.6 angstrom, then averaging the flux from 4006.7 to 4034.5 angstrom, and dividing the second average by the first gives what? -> 0.96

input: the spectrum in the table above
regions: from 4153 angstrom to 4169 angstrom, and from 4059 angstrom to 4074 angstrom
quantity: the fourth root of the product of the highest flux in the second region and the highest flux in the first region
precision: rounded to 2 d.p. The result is 4.70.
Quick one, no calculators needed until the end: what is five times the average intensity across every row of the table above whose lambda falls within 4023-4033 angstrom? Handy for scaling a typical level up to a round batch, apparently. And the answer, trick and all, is 97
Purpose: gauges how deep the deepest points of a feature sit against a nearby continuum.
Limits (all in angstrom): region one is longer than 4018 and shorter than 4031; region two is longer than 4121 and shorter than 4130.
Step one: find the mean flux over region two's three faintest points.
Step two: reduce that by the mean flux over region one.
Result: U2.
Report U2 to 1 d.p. 1.5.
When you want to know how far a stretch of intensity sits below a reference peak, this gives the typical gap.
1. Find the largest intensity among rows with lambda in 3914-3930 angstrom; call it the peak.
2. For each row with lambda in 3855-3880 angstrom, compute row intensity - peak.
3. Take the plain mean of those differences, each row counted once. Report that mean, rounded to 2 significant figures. -1.5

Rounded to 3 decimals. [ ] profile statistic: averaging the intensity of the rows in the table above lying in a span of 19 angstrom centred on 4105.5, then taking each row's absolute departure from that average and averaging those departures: 0.548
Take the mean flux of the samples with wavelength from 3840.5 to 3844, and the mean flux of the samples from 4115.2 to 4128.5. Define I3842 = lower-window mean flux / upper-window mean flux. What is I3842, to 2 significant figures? 0.82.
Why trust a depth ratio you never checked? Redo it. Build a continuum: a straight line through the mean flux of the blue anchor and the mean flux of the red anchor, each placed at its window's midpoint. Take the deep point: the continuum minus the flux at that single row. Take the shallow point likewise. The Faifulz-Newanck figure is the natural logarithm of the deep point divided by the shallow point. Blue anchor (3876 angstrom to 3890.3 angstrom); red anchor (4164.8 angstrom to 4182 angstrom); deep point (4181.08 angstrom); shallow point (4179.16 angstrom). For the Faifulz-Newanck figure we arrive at 0.01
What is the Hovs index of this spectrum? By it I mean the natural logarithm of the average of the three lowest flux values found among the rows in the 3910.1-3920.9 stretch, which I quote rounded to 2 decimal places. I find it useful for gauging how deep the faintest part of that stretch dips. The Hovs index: 2.92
